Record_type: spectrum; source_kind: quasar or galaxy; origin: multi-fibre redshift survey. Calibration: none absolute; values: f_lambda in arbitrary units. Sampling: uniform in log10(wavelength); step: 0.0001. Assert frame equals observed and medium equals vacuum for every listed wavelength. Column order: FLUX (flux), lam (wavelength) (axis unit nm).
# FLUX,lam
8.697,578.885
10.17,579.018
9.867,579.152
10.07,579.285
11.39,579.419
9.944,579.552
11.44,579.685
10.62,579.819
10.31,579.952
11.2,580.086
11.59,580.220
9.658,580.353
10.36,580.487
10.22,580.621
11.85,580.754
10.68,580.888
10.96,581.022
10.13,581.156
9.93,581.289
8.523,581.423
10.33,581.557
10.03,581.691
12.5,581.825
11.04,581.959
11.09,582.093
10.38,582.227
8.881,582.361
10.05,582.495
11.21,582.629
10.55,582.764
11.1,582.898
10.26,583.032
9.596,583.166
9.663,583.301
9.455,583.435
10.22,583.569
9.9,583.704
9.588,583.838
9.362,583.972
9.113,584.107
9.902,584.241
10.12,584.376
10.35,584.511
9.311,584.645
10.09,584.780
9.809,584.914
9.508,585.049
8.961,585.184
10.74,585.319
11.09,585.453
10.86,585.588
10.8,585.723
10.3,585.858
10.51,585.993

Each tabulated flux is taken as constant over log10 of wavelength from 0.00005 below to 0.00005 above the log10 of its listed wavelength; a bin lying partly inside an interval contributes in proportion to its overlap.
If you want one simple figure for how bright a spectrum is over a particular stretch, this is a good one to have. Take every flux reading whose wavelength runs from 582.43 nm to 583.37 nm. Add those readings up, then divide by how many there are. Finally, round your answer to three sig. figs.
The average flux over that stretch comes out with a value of 10.3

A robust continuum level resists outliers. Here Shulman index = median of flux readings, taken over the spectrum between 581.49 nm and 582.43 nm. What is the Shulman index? 10.4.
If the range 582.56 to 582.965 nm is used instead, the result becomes 11.1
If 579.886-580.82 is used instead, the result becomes 10.4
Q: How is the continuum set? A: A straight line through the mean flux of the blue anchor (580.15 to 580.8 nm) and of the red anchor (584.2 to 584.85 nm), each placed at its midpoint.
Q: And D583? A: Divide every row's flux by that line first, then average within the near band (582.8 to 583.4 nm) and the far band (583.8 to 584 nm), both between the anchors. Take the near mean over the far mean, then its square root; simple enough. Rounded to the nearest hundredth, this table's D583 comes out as 1.03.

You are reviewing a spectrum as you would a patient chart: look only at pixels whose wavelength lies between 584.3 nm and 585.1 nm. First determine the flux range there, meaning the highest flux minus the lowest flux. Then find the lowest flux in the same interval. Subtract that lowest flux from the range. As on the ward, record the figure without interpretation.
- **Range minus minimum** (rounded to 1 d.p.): -8.3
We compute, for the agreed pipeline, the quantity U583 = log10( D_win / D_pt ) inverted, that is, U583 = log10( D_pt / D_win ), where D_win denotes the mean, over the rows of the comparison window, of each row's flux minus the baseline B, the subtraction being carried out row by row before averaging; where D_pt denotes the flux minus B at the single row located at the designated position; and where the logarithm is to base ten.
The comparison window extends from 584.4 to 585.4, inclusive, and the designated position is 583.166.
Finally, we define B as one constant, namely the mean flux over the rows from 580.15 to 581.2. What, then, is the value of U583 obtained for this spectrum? 0.1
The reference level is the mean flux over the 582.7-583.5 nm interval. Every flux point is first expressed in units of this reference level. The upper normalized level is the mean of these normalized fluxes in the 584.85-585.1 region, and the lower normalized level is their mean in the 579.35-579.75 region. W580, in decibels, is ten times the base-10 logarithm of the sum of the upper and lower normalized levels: 3.09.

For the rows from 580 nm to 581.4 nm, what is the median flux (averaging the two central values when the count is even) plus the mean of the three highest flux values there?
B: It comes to 22.1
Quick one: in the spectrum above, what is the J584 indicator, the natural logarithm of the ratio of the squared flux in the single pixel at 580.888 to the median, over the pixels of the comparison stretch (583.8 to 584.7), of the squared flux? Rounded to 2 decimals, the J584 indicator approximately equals 0.22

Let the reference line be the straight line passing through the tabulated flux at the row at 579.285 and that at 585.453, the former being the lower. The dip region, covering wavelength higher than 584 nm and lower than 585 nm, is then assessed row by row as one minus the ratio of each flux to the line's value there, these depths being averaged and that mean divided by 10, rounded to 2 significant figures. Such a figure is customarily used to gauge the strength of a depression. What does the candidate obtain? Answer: 0.010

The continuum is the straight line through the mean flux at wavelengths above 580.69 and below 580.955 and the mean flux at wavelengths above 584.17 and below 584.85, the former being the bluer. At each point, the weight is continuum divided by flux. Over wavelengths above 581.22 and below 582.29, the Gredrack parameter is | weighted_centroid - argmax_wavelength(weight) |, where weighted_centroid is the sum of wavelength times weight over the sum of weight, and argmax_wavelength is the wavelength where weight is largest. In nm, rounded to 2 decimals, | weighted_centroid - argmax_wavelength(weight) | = 0.31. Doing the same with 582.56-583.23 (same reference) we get 0.26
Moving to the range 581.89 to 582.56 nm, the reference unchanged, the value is 0.12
